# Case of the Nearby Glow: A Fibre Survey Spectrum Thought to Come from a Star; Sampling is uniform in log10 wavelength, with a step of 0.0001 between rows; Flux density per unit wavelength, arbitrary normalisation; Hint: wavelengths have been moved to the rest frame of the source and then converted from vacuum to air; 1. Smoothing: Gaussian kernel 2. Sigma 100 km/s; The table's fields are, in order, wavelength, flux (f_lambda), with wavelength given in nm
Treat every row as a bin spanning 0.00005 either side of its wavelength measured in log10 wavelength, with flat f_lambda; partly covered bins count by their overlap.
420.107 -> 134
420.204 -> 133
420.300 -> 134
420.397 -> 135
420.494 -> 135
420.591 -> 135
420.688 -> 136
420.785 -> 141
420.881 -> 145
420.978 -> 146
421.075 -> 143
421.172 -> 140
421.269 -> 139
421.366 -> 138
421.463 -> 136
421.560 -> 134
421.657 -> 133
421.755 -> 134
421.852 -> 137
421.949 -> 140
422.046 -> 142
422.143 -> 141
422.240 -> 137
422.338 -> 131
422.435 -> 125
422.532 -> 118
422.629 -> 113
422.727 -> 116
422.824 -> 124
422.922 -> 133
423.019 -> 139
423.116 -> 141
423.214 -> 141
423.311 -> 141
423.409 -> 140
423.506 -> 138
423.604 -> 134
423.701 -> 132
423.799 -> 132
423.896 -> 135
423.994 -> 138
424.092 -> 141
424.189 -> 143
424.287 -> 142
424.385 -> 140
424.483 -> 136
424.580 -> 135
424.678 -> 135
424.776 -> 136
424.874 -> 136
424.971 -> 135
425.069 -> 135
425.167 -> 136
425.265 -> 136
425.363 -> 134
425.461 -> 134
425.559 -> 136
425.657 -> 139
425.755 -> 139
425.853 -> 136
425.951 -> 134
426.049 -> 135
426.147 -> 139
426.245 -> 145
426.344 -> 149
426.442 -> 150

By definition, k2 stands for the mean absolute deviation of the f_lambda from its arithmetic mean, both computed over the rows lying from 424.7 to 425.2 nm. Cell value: 0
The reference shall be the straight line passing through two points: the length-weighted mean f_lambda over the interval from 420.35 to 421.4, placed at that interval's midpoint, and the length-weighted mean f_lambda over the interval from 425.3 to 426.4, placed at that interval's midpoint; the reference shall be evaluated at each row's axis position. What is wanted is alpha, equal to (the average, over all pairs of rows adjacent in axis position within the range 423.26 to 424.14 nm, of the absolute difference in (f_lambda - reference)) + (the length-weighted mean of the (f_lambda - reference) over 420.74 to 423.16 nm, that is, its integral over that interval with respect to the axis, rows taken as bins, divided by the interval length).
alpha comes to -2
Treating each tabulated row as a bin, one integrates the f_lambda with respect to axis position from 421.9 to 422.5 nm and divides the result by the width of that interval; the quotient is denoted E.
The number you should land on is 136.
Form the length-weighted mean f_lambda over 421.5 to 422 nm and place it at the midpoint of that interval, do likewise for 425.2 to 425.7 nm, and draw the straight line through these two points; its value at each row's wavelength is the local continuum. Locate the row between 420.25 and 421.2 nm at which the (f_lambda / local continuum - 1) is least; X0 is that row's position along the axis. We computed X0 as 420.300 nm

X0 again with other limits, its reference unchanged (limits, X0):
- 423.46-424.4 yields 423.799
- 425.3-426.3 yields 425.951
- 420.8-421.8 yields 421.657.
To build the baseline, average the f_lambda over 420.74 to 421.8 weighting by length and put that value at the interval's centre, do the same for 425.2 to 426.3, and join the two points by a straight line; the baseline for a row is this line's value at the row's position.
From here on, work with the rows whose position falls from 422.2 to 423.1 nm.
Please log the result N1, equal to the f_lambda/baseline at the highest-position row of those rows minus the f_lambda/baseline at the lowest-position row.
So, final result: 0.02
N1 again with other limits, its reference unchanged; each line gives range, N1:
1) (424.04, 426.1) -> -0.04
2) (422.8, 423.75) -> 0.06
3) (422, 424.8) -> -0.03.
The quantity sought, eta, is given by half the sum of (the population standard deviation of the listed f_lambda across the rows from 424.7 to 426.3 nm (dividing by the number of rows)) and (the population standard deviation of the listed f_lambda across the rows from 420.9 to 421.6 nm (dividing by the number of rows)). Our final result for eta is 3.2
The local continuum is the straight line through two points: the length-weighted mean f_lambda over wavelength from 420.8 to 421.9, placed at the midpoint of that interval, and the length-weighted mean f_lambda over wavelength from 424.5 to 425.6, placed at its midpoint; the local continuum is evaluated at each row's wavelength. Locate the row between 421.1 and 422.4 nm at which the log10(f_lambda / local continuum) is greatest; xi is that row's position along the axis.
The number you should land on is 422.046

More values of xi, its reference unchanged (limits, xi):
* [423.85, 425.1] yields 424.189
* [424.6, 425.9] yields 425.755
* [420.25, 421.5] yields 420.978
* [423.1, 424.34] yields 424.189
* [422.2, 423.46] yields 423.311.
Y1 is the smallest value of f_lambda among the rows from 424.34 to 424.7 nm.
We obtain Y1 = 135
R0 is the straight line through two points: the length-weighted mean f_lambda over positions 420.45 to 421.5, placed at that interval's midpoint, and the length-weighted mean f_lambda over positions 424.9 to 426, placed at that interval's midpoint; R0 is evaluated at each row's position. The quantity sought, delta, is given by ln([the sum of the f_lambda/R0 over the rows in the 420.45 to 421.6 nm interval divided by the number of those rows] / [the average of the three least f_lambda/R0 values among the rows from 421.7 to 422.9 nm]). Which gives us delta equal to 0.17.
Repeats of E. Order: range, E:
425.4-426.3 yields 137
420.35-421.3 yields 140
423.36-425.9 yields 137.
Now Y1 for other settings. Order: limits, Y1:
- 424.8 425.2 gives 135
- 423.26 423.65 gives 134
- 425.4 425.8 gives 134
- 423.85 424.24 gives 135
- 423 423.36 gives 139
